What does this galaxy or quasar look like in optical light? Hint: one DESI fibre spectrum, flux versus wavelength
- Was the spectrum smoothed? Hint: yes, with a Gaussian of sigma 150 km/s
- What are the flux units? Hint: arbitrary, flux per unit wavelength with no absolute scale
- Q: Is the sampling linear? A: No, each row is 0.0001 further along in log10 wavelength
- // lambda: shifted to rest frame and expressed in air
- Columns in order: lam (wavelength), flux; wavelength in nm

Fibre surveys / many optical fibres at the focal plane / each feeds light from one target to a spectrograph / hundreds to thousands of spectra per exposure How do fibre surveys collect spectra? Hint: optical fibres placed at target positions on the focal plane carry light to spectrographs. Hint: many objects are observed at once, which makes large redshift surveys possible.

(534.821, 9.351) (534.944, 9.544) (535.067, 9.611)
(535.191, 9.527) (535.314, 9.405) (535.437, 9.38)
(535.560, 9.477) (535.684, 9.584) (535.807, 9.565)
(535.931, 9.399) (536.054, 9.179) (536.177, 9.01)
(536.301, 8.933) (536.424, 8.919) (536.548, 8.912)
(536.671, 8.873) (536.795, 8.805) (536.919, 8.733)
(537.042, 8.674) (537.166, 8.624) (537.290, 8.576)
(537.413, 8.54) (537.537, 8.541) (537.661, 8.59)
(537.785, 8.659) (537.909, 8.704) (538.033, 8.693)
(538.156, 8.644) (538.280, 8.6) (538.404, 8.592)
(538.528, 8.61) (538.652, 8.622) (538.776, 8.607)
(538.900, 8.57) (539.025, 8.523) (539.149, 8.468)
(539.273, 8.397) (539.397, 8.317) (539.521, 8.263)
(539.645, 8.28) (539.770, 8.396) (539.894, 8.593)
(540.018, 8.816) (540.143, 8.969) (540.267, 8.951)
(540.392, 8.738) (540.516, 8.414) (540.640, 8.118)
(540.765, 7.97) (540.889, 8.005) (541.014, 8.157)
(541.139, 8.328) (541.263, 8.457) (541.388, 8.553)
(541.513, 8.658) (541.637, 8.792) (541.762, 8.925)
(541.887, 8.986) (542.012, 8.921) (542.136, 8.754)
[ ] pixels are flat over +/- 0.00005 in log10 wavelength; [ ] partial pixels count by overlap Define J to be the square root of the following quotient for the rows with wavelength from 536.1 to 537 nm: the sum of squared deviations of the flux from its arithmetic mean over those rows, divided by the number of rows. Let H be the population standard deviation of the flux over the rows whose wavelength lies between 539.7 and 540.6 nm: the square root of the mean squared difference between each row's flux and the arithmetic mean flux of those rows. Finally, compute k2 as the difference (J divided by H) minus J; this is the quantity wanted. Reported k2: 0.3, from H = 0.22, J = 0.08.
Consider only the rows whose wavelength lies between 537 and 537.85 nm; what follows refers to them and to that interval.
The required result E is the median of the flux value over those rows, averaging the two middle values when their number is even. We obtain 8.6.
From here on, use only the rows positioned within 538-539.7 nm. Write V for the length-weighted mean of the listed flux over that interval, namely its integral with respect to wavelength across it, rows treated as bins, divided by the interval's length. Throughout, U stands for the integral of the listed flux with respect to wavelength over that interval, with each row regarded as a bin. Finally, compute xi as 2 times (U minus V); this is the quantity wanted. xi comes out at 12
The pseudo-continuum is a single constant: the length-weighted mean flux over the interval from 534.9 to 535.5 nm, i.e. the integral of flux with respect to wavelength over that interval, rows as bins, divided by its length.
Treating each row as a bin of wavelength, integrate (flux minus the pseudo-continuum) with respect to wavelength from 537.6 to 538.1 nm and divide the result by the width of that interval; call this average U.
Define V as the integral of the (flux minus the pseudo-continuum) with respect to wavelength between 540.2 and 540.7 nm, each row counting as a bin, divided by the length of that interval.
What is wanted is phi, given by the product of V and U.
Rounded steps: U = -0.83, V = -0.94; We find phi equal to 0.8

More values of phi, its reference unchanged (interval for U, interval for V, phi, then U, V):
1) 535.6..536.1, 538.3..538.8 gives 0.0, -0.05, -0.89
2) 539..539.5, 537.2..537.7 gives 1.0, -1.09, -0.93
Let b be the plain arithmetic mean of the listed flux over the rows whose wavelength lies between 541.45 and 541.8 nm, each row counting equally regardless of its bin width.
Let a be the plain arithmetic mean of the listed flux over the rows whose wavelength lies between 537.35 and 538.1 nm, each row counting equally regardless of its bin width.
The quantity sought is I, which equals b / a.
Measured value 1.02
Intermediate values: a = 8.6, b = 8.79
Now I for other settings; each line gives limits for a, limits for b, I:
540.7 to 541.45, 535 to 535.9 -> 1.15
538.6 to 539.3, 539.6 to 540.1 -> 1.00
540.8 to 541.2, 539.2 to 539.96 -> 1.03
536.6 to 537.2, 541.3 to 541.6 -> 0.98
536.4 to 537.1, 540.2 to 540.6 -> 0.99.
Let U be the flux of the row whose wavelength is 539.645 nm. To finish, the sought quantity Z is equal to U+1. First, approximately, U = 8.28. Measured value 9.3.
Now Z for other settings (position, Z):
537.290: 9.6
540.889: 9.0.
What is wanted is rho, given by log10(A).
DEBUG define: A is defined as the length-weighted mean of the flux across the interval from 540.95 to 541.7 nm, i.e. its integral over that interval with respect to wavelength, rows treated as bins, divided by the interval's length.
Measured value 0.929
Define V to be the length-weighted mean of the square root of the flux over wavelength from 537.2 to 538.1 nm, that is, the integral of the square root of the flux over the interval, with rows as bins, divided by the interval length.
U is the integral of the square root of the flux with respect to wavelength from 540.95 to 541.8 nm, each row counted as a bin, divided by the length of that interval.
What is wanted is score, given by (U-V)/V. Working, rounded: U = 2.92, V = 2.94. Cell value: -0.005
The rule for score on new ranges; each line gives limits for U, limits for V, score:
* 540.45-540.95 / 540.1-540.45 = -0.041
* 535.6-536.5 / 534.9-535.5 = -0.015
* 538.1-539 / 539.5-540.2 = 0.002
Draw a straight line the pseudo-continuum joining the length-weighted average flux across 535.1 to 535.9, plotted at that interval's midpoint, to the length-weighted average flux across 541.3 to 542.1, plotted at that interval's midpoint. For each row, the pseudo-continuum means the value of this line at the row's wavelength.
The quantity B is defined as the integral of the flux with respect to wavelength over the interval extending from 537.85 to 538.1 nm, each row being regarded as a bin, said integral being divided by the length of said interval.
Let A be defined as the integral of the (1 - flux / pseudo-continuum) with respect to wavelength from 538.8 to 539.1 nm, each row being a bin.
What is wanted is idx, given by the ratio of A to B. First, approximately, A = 0.02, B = 8.72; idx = 0.002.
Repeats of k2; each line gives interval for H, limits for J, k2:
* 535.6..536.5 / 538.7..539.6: 0.3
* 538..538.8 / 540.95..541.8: 7.4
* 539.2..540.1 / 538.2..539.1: 0.1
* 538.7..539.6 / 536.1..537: 0.6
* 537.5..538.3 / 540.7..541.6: 4.3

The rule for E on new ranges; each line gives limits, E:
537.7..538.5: 8.7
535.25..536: 9.4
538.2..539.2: 8.6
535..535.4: 9.5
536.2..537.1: 8.9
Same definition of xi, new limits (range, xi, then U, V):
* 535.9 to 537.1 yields 4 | 10.7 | 8.94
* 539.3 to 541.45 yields 19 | 18.1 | 8.43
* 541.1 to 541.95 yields -3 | 7.4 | 8.68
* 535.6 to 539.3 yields 47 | 32.5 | 8.78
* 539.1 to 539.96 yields -2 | 7.2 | 8.40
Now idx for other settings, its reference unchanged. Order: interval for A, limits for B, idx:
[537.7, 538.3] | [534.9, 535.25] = 0.004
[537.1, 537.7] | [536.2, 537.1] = 0.005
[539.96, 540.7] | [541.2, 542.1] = 0.003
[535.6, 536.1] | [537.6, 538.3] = 0.000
